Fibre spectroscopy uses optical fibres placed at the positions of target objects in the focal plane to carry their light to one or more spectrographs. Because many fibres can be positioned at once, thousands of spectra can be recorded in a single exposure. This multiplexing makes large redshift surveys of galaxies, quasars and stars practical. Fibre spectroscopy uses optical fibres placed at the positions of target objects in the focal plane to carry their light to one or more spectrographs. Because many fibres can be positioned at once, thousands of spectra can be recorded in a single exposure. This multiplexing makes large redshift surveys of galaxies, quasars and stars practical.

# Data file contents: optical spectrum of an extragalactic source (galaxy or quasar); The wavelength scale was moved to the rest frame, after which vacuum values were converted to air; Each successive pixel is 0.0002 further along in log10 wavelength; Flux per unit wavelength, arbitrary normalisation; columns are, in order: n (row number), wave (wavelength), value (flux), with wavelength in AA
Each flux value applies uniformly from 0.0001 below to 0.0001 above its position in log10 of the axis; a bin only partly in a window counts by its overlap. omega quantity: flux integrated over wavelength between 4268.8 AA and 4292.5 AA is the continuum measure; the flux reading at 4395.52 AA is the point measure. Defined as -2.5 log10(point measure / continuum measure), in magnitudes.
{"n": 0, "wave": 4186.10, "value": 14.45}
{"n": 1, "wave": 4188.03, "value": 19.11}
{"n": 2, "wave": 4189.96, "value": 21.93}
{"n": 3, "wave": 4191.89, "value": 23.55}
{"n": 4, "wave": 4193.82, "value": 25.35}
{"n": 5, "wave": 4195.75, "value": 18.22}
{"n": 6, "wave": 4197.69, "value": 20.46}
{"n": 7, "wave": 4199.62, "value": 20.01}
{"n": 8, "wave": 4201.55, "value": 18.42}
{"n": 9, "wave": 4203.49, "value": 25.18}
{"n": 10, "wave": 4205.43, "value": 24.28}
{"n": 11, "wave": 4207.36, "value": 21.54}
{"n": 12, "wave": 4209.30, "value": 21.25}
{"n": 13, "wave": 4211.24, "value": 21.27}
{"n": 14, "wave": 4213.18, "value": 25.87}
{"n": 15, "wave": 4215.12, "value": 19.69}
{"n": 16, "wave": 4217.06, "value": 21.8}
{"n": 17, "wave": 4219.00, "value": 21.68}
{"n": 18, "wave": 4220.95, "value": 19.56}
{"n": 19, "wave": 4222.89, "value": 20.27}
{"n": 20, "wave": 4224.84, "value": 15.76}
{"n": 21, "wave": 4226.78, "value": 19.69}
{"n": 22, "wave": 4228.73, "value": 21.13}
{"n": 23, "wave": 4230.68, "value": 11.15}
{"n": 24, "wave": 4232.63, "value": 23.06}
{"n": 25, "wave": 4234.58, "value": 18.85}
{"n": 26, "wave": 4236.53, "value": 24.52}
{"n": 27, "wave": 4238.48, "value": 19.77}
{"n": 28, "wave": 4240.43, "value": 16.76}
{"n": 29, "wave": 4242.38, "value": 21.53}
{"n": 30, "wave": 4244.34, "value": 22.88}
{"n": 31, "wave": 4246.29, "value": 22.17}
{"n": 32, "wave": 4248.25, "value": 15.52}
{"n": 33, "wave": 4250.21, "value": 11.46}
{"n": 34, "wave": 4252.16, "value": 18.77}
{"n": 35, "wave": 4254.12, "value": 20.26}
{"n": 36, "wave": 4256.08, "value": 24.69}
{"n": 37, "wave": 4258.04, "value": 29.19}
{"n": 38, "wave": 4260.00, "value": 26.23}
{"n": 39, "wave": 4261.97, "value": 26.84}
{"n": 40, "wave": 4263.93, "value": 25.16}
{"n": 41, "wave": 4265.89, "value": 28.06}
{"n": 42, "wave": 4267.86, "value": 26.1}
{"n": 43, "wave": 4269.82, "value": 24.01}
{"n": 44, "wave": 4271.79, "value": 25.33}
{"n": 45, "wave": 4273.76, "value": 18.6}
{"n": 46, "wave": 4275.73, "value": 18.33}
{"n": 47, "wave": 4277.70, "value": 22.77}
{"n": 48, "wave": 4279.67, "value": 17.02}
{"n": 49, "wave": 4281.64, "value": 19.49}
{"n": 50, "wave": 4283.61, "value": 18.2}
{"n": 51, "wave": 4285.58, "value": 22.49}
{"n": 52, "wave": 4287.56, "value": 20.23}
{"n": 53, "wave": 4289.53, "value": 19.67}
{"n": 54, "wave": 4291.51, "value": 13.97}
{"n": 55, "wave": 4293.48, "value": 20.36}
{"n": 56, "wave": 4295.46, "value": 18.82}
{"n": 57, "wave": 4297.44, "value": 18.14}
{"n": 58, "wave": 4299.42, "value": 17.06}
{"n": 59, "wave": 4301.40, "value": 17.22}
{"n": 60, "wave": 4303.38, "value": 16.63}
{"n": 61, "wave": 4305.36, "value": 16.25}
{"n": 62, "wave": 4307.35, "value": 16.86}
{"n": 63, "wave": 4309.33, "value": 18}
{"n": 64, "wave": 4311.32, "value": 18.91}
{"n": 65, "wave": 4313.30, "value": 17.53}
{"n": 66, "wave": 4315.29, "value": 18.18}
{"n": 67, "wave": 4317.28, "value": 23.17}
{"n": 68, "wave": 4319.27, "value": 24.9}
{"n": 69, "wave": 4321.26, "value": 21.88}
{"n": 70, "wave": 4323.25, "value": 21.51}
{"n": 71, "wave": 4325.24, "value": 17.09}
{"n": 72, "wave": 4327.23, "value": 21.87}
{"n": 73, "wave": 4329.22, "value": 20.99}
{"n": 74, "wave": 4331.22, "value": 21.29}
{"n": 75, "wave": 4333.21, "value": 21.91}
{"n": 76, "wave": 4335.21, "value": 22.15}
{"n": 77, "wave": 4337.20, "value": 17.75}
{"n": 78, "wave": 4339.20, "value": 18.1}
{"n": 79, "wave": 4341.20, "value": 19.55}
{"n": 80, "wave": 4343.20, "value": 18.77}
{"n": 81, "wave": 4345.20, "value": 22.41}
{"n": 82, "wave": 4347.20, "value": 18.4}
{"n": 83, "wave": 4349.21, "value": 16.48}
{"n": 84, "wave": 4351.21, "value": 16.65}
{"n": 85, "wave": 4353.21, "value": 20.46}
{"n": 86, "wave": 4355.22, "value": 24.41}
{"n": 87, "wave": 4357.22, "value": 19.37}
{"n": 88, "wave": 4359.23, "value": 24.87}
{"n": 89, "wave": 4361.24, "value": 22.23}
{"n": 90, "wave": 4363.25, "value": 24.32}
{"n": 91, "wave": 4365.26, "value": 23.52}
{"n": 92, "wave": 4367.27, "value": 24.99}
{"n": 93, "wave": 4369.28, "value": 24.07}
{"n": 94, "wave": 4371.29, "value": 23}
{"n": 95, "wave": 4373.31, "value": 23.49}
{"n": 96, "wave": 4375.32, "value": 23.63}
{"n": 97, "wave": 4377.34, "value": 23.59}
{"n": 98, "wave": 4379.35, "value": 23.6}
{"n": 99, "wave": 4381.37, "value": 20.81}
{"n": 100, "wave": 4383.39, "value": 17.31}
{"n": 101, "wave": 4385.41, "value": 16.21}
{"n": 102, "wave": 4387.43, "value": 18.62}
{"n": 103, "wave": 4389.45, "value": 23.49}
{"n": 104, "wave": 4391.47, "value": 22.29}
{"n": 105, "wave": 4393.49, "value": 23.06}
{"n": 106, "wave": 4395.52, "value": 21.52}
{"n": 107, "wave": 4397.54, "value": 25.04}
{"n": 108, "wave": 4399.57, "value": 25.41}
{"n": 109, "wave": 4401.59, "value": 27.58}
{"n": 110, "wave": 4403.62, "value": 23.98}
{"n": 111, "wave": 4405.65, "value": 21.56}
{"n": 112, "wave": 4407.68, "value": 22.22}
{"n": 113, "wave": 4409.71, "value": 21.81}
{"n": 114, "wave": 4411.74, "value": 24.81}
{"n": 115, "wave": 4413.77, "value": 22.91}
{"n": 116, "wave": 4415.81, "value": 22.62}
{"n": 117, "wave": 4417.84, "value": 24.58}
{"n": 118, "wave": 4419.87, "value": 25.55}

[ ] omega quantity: 3.36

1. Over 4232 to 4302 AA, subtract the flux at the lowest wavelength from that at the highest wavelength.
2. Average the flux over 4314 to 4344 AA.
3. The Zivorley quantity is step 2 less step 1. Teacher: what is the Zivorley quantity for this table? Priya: 26.4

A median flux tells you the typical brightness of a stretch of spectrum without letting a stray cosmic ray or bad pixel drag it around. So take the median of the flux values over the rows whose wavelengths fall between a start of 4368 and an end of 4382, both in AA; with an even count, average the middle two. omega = 24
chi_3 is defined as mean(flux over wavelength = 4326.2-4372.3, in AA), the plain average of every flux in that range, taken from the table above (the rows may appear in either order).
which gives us 21.2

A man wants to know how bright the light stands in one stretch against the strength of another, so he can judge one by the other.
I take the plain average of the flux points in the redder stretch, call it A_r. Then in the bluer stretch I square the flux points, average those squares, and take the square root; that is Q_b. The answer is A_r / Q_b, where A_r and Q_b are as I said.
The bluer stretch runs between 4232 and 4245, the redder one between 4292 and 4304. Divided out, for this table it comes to 0.85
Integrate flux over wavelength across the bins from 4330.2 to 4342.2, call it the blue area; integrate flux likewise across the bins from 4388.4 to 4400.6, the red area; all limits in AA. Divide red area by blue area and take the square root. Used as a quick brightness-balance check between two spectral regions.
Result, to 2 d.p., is 1.09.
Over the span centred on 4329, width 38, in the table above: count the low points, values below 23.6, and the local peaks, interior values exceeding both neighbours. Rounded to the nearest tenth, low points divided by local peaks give 3.6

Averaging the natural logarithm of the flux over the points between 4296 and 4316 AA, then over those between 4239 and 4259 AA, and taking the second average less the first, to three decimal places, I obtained 0.122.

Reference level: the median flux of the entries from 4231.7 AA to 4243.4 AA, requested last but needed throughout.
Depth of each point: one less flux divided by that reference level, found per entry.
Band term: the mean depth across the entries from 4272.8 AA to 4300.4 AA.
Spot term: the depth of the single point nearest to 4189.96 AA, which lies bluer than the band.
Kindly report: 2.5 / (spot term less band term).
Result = -17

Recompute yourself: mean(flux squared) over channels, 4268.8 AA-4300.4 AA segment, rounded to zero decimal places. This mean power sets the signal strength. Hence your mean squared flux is 394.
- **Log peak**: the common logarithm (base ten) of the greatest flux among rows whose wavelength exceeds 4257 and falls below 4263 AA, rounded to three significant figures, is 1.47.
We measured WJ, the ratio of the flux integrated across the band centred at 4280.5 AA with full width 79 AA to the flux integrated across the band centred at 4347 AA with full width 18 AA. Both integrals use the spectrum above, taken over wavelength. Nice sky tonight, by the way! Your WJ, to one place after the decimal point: 4.6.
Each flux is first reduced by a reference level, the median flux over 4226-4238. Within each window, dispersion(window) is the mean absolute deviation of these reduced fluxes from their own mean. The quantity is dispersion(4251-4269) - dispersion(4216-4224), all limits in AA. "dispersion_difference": 2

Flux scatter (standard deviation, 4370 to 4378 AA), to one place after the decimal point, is 0.3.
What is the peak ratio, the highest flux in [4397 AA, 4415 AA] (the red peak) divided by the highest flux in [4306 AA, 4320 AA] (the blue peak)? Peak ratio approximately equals 1.11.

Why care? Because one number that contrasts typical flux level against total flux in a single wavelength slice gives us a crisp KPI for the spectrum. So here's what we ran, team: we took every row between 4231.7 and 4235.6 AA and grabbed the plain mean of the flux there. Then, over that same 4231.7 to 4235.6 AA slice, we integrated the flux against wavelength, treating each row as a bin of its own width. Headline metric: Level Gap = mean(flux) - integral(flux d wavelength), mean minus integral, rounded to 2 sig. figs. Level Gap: -61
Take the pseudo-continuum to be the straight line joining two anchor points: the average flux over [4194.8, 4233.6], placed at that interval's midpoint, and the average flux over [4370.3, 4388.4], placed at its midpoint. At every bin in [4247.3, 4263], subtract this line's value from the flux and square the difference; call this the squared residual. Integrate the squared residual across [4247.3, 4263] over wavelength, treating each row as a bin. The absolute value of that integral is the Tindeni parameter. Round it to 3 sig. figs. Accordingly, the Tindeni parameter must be 532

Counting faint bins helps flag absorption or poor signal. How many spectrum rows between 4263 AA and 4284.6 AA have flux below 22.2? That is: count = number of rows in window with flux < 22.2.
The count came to 5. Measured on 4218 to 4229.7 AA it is 6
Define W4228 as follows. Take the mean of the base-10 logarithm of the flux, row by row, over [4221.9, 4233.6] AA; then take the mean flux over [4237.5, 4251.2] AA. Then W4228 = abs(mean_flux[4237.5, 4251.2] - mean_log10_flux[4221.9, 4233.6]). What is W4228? 17.3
